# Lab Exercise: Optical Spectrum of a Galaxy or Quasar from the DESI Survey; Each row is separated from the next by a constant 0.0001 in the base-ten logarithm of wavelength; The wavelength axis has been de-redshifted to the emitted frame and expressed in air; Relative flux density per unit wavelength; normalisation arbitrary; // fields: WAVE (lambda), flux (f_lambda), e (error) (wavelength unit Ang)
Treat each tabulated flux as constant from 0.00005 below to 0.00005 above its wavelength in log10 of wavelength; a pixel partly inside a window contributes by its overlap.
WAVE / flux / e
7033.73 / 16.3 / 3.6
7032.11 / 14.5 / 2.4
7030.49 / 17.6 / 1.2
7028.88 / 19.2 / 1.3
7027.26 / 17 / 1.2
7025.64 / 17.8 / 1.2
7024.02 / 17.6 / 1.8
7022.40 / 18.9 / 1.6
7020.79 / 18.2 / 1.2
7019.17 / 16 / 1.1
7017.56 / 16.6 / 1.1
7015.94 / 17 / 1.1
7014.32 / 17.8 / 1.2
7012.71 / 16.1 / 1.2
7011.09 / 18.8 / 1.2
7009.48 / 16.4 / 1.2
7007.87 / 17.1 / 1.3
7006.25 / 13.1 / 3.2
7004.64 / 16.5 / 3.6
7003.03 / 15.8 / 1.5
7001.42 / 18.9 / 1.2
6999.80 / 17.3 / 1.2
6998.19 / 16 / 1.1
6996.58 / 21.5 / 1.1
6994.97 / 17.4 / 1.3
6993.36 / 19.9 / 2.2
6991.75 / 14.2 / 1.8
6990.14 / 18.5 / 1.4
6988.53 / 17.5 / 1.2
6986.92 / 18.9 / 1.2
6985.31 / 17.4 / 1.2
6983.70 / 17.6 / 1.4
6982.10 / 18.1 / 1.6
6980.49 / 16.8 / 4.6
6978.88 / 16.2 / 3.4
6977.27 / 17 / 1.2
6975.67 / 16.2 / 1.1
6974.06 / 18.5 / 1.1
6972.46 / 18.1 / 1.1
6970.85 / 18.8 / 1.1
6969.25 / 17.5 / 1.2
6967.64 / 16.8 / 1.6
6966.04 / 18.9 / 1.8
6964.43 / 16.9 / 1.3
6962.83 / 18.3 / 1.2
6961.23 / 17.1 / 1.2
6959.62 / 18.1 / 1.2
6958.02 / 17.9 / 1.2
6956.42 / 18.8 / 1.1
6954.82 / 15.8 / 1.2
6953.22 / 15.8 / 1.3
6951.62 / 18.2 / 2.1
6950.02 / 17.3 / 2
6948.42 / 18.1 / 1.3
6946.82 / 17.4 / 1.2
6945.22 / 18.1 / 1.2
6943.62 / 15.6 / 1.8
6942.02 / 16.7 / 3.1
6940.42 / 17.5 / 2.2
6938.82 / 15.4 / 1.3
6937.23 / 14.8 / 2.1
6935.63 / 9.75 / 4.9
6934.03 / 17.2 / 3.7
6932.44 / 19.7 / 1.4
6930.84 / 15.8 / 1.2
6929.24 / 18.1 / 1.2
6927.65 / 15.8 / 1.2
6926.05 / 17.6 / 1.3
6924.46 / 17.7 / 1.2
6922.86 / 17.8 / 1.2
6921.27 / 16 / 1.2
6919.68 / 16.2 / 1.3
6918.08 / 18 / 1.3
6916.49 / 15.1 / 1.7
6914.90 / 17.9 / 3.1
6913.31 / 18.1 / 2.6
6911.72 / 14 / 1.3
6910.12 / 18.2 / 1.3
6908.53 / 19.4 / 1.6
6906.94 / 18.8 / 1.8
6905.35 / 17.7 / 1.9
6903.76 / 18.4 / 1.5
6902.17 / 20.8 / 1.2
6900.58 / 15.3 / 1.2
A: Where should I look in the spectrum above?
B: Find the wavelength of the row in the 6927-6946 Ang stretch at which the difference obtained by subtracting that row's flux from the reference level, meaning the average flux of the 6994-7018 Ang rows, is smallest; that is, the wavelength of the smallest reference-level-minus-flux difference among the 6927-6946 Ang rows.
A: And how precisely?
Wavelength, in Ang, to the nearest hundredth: 6932.44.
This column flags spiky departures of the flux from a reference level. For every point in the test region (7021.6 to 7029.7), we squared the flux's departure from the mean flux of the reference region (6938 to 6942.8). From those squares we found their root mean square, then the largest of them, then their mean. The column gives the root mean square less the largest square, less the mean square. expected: -6.1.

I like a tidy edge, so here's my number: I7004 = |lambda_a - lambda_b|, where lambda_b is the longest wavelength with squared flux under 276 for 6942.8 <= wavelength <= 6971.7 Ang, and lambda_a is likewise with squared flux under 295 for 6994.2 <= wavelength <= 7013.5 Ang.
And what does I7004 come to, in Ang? 57.9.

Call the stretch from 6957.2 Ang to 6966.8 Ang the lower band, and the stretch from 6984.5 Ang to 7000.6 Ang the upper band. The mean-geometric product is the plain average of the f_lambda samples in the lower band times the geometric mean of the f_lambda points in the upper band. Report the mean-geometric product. 317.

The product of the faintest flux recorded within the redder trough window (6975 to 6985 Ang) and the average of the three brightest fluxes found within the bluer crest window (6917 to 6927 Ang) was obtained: 289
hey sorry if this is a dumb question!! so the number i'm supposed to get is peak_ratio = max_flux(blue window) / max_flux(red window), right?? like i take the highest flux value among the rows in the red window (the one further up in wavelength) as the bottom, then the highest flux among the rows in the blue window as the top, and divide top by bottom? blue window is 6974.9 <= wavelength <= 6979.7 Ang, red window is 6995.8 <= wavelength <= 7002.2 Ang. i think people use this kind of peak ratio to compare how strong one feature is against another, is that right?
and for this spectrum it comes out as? 0.79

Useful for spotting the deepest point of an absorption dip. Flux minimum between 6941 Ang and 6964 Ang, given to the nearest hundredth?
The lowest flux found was 15.60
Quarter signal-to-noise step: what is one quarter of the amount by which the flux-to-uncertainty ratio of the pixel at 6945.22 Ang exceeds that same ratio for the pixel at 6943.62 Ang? 1.6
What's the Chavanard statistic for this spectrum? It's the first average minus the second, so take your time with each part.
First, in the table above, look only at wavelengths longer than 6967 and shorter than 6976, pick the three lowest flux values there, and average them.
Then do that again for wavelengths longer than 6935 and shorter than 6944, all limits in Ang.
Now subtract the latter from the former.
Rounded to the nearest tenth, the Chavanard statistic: 3.5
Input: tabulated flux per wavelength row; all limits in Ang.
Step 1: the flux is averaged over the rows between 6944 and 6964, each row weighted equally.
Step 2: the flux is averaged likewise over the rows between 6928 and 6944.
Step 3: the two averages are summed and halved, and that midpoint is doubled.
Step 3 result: 33.6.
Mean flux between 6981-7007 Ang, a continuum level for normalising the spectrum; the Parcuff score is 17.4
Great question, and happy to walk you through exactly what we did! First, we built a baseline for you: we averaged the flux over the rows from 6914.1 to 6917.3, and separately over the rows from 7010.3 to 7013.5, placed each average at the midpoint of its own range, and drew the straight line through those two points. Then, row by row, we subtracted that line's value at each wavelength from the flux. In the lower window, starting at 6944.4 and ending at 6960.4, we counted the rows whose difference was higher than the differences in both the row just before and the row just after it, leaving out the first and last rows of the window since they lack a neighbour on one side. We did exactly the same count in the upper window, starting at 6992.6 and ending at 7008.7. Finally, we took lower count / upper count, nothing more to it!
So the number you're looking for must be 1.0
